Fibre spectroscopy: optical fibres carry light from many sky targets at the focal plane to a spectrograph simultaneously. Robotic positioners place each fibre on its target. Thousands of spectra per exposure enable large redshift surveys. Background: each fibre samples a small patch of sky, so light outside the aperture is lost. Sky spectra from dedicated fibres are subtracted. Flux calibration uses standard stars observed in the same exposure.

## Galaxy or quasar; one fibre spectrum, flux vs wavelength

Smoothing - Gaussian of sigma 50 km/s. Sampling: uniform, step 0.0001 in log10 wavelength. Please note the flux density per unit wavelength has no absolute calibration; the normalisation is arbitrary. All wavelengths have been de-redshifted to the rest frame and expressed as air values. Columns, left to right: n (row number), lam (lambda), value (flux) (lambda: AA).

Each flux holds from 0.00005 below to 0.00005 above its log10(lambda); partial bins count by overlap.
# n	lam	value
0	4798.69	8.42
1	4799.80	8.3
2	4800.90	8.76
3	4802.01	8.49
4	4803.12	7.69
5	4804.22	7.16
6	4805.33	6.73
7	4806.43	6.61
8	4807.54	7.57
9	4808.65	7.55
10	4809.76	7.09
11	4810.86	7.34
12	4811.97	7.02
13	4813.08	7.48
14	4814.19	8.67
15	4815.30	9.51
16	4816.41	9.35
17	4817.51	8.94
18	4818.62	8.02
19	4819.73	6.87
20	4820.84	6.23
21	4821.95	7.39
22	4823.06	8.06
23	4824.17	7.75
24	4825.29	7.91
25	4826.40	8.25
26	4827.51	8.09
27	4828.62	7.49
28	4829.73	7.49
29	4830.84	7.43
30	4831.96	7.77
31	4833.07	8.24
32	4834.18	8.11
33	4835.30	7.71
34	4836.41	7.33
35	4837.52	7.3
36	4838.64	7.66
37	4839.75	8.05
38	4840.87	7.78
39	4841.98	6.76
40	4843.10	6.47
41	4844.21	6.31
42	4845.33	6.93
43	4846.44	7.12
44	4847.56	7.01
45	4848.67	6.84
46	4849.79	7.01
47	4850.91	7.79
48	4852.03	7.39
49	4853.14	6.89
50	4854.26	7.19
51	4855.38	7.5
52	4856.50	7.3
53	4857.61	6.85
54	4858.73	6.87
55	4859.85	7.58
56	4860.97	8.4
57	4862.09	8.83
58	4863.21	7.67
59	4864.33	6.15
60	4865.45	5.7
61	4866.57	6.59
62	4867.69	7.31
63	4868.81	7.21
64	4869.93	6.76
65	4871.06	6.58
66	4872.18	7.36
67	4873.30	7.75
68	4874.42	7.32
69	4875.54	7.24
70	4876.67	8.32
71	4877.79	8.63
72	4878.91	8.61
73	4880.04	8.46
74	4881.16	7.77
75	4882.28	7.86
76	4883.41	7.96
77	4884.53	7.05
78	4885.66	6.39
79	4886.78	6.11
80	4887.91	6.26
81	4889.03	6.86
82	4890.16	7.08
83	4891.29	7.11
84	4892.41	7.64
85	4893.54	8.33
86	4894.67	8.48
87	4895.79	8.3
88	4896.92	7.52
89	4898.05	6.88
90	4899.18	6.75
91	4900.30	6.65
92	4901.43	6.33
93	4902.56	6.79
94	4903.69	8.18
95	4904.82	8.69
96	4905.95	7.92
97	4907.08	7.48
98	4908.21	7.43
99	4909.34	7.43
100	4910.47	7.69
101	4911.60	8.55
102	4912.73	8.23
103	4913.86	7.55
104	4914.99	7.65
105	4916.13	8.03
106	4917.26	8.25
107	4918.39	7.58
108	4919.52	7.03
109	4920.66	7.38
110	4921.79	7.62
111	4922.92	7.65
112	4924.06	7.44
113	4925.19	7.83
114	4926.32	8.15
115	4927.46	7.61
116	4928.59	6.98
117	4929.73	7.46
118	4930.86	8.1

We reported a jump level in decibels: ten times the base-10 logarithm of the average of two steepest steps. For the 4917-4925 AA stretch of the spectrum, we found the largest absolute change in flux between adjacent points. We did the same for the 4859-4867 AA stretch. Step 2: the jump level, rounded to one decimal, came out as 0.4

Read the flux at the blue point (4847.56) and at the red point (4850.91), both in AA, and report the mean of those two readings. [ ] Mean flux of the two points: 7.40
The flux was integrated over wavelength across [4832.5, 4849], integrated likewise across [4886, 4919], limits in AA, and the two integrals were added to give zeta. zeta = 368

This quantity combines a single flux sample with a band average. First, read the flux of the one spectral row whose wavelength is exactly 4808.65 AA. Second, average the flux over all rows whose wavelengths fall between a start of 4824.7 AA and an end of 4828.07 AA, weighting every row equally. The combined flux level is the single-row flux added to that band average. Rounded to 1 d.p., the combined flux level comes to 15.6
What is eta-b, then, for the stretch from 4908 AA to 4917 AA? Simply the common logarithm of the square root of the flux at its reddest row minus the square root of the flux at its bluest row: -0.97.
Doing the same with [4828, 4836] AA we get -1.40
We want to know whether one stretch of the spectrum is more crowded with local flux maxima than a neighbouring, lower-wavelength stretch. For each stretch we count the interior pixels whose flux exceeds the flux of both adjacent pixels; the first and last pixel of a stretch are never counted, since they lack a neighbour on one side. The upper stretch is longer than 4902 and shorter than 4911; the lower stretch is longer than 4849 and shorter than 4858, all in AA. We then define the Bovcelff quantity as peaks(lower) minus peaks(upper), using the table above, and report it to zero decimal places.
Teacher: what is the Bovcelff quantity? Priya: 1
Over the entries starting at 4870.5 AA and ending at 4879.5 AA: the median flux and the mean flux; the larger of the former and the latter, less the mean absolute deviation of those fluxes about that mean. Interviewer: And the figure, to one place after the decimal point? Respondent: 7.1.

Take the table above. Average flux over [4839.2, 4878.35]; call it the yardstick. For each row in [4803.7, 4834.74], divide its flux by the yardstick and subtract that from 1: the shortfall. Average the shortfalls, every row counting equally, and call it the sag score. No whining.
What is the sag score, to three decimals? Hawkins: -0.066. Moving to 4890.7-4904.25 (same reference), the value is -0.024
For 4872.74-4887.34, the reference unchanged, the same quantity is -0.057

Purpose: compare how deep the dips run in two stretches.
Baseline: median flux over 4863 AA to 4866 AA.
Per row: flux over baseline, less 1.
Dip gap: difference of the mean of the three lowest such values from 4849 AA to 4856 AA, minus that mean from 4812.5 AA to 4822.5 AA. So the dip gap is 0.03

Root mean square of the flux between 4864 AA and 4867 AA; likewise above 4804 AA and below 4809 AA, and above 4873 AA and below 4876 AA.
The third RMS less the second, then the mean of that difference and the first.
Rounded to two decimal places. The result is 3.23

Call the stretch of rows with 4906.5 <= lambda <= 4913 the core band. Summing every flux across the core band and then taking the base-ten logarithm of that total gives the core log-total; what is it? 1.67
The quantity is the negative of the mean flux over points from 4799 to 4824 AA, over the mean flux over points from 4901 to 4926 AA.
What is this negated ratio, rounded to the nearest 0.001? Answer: -1.012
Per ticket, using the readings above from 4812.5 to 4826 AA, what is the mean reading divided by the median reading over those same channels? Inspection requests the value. 1.01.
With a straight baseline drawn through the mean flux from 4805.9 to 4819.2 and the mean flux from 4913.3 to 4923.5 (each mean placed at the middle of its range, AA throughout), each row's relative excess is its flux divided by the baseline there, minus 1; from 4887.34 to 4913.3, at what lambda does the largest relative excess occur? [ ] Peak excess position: 4904.82 AA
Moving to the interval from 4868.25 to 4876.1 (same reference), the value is 4873.30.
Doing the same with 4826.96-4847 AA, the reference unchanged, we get 4833.07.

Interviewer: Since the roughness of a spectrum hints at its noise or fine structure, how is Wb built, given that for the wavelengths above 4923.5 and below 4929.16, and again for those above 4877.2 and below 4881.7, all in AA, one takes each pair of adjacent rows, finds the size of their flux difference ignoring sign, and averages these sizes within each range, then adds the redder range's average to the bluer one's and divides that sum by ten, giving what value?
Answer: 0.076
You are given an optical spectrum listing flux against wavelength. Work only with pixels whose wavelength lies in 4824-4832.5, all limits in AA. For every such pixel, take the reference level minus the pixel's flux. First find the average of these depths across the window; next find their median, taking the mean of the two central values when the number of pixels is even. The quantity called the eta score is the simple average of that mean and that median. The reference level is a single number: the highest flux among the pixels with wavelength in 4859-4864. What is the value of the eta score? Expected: 1.1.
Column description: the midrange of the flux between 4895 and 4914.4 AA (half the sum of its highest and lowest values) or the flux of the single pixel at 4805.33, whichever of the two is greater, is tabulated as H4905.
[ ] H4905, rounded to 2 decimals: 7.51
